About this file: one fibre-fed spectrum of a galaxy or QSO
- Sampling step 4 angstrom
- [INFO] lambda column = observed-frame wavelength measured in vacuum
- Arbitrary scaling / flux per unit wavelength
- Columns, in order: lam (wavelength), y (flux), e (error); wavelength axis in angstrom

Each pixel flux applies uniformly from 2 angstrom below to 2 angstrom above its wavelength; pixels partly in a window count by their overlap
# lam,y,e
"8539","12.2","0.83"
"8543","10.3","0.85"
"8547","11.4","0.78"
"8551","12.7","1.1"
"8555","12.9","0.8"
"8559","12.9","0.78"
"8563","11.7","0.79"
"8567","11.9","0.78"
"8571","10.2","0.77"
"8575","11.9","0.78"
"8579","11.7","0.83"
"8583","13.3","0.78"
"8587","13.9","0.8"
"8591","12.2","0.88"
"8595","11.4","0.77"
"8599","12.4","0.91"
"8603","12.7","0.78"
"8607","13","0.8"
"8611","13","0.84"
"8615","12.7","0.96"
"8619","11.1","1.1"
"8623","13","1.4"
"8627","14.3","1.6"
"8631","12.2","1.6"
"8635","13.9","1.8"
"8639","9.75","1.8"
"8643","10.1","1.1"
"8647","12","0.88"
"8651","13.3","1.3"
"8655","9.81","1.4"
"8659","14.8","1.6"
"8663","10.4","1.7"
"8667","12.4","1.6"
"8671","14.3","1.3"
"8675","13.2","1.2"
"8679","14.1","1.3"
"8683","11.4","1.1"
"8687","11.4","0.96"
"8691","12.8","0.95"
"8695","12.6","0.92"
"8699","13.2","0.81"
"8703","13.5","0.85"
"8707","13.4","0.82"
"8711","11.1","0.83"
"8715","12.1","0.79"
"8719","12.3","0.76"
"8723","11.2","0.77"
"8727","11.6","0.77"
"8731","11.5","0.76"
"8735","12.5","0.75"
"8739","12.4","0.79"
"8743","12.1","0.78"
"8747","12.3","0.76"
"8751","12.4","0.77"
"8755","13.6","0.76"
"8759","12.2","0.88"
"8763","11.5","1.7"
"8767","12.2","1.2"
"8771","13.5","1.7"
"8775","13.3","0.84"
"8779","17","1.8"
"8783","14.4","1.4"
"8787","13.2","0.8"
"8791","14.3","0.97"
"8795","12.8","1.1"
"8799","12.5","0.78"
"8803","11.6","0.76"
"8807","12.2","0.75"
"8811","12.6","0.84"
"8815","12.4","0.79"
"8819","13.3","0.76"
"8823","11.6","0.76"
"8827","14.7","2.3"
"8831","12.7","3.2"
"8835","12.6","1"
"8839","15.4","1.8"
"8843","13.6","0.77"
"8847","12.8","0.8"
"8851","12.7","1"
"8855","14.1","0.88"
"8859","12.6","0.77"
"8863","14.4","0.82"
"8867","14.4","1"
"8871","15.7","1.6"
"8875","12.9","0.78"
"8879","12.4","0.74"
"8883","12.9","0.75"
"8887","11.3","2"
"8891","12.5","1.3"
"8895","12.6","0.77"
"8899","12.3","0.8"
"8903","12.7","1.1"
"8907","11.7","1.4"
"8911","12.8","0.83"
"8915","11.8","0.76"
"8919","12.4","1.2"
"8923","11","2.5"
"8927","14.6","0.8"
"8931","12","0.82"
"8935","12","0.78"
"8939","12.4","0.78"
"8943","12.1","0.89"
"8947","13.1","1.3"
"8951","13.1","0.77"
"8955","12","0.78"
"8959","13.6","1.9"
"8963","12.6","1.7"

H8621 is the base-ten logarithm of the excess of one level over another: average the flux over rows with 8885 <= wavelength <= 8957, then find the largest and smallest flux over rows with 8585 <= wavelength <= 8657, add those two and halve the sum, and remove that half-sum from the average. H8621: -0.48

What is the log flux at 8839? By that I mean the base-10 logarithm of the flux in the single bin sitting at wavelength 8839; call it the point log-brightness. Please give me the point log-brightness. 1.19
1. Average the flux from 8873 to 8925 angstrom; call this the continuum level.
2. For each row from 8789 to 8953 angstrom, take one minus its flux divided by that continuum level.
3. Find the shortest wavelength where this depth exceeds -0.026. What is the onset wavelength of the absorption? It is 8799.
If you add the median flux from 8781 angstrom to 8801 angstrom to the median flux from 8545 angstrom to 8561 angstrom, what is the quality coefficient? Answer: 26.0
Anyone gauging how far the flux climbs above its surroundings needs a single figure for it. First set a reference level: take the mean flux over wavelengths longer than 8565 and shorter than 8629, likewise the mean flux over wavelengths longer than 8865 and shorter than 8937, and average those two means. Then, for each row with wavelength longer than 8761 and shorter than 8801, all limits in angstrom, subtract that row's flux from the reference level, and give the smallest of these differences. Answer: -4.5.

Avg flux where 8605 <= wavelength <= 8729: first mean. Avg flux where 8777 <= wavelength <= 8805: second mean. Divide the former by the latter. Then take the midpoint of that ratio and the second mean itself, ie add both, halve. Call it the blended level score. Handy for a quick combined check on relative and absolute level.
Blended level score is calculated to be 7.3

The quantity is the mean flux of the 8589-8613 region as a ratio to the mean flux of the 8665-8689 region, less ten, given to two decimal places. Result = -9.03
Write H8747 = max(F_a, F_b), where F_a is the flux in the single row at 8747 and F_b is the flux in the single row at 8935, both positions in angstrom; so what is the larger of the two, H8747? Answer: 12.3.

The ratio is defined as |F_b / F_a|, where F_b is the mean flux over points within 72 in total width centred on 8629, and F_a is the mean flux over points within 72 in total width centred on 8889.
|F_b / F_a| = 0.95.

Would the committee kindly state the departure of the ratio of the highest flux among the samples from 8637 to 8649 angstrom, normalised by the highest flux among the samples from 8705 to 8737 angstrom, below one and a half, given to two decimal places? 0.60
